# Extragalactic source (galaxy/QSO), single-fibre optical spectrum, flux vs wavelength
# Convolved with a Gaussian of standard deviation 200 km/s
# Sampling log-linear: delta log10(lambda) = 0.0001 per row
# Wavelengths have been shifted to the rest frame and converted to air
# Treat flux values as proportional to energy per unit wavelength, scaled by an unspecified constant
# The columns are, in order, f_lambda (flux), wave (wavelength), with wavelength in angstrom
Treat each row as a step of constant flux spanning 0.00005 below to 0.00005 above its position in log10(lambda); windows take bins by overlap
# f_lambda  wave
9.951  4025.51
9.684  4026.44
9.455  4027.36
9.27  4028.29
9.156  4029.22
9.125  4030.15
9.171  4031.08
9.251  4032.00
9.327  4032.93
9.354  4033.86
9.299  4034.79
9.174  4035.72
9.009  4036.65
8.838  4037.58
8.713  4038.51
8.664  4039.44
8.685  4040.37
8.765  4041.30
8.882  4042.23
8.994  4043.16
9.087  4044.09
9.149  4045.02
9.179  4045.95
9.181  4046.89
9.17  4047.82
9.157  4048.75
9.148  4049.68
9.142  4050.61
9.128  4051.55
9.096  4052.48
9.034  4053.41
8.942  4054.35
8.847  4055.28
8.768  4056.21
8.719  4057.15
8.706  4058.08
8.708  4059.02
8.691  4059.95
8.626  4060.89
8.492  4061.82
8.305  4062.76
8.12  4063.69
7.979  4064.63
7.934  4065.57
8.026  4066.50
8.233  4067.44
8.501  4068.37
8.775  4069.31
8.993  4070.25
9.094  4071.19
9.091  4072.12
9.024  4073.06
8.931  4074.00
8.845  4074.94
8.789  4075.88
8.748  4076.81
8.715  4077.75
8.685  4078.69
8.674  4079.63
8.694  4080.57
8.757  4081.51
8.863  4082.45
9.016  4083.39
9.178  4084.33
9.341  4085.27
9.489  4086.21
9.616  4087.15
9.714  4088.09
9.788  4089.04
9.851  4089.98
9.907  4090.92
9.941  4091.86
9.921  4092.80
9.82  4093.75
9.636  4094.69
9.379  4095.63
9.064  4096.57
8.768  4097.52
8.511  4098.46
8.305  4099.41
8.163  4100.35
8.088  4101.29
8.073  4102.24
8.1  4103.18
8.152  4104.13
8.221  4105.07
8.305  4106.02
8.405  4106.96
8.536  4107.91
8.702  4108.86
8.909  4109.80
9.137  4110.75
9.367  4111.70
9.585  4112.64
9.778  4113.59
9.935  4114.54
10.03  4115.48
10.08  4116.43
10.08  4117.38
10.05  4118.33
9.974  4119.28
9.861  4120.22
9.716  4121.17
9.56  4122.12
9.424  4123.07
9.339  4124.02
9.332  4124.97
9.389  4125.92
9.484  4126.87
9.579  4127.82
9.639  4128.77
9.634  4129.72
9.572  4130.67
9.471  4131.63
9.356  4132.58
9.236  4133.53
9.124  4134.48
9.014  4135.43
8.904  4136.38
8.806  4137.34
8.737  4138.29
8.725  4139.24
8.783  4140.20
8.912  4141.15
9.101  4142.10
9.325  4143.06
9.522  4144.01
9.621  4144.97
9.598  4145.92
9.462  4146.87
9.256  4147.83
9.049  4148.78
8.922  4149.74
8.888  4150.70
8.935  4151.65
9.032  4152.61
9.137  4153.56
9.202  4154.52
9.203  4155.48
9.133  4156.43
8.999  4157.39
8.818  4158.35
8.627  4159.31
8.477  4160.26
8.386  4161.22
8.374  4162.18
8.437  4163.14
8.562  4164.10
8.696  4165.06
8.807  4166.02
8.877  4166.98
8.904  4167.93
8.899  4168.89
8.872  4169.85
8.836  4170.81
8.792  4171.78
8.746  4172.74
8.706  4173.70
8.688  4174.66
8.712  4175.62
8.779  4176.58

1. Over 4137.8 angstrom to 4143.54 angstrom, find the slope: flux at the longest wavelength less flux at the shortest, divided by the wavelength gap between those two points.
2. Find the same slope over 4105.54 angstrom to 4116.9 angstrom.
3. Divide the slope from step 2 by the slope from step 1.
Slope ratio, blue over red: 1.4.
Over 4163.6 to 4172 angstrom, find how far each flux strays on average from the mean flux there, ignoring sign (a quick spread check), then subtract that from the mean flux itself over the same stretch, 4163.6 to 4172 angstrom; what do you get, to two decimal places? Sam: 8.72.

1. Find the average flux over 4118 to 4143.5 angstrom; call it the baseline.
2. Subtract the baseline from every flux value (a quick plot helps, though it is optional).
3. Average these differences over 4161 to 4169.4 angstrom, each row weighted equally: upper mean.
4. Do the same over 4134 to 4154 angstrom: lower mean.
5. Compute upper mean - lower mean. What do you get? -0.4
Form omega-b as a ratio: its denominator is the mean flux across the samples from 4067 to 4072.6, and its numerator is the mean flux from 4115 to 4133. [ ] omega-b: 1.10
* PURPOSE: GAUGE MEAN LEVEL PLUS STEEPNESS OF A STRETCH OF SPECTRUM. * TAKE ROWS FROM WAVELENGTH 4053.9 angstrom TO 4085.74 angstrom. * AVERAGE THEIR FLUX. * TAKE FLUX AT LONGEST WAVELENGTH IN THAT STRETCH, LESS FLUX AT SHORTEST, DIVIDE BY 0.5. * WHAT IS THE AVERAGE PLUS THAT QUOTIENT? 9.5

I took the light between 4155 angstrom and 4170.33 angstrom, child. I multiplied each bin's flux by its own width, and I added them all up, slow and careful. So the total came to 134.3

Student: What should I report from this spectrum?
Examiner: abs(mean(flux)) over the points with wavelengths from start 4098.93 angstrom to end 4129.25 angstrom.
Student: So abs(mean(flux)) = 9.2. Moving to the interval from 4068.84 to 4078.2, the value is 8.9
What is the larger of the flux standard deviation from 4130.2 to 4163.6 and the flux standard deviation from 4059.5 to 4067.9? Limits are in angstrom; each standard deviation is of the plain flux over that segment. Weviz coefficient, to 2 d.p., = 0.34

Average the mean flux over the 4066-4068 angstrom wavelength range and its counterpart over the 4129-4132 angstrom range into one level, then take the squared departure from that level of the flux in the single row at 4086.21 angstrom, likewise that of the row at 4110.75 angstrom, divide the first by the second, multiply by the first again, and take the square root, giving 1.4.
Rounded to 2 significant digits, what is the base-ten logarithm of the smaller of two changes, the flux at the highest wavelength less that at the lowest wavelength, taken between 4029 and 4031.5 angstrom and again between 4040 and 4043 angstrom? -1.8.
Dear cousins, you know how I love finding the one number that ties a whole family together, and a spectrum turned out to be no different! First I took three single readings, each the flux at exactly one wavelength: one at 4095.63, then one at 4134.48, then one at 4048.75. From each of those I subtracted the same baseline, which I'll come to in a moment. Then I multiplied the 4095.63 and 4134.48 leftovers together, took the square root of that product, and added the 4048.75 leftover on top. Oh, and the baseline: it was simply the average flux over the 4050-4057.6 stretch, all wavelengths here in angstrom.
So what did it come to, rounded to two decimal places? 0.46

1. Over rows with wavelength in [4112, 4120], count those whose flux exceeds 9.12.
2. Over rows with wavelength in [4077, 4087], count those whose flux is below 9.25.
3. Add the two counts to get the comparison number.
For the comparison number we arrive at 16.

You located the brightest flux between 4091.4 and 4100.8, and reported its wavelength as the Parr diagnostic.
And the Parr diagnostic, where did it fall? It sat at 4091.86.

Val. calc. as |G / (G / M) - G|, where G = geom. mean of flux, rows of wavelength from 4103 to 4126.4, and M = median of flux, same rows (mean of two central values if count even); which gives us 0.13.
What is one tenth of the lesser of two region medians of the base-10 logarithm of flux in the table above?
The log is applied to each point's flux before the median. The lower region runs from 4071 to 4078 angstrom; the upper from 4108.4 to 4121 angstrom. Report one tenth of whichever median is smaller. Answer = 0.0949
